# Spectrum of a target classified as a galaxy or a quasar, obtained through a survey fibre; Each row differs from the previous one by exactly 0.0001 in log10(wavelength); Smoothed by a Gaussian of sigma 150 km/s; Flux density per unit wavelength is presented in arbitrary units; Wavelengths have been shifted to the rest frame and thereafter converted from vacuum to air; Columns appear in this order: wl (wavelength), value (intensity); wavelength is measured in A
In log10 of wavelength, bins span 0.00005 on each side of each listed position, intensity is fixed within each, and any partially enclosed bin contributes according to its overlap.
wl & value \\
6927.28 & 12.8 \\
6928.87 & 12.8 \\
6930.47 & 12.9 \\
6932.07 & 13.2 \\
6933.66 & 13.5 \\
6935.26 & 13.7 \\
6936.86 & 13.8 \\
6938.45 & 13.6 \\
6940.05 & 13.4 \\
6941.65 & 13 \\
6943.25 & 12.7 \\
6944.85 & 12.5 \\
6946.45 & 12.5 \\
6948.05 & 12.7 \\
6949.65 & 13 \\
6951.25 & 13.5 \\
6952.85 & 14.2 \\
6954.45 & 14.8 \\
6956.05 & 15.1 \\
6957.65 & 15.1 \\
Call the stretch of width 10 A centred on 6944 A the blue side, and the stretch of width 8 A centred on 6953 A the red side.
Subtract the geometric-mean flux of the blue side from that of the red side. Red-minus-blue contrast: 1.3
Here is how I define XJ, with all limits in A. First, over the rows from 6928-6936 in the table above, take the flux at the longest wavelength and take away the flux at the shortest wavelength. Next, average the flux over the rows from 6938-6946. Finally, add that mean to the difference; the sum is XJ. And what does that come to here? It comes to 13.9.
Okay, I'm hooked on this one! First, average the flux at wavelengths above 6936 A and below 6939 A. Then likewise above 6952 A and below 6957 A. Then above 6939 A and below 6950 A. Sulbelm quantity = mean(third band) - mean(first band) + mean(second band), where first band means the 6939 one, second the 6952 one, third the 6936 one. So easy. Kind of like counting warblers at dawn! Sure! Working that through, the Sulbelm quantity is 15.6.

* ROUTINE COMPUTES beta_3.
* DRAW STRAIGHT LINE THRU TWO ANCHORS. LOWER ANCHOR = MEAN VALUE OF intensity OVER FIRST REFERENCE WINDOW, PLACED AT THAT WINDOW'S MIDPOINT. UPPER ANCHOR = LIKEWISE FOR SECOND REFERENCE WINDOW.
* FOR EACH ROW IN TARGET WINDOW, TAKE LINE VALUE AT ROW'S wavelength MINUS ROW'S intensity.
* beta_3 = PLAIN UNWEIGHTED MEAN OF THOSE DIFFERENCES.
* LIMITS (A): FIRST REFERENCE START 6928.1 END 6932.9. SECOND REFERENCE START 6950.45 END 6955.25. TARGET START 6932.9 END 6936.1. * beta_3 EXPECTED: -0.4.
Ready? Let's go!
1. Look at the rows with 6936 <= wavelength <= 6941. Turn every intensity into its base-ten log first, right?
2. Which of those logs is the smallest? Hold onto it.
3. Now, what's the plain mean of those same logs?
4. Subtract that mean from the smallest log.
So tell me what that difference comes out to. -0.006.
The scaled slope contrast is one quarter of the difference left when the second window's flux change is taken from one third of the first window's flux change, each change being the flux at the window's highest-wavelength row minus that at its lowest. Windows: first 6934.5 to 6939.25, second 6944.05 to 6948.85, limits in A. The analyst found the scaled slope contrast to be -0.06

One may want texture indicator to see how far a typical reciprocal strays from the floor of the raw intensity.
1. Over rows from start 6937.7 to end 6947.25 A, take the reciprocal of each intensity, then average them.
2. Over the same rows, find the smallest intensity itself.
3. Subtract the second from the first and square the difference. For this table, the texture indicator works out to 154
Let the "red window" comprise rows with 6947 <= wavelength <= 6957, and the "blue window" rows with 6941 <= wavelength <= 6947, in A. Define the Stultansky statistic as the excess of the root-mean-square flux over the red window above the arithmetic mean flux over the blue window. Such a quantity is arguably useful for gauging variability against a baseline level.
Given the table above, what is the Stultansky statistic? 1.2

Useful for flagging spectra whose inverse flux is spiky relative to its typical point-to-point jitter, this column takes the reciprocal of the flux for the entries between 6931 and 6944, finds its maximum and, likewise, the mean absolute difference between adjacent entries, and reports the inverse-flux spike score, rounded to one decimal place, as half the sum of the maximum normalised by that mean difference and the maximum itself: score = 28.8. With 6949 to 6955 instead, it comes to 12.4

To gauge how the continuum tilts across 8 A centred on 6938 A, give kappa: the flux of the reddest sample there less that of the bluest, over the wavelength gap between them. -0.1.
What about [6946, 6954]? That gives 0.3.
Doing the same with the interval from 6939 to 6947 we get -0.1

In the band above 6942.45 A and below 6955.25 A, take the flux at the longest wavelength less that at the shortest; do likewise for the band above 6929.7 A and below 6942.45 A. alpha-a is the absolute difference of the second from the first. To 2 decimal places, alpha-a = 2.00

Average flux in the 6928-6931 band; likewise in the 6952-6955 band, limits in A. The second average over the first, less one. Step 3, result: 0.13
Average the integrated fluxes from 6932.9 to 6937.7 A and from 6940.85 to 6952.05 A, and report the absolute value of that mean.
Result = 105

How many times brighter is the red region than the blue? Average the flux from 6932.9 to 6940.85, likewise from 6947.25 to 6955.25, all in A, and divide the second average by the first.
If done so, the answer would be 1.00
